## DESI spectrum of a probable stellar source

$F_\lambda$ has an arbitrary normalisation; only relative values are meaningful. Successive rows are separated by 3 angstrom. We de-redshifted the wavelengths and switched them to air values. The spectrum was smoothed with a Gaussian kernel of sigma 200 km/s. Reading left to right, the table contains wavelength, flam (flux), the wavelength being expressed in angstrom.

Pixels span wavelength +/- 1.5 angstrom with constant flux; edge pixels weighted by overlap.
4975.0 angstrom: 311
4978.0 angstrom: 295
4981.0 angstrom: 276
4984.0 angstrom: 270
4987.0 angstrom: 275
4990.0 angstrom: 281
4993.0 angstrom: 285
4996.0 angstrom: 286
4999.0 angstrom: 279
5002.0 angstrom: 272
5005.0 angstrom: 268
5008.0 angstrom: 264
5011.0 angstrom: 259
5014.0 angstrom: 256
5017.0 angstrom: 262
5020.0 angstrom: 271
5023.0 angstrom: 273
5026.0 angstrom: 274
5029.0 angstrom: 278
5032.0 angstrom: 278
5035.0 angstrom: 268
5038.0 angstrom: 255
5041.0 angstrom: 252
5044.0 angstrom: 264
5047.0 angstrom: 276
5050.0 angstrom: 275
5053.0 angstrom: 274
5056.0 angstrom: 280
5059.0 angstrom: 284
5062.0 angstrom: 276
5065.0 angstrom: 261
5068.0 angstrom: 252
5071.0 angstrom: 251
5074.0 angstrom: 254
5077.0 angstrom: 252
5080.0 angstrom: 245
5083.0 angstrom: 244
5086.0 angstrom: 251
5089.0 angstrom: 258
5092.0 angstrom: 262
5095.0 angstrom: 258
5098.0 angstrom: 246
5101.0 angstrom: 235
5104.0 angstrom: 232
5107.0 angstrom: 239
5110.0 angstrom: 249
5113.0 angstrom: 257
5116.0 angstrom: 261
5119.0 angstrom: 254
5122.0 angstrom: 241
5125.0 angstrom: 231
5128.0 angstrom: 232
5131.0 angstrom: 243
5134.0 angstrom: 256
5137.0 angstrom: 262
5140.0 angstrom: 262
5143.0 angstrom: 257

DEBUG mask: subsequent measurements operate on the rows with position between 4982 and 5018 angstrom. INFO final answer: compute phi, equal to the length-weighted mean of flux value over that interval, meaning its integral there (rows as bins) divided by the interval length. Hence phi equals 272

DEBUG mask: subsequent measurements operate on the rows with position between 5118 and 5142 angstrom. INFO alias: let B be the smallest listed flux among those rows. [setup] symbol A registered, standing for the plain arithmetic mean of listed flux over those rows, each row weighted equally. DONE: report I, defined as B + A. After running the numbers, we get 479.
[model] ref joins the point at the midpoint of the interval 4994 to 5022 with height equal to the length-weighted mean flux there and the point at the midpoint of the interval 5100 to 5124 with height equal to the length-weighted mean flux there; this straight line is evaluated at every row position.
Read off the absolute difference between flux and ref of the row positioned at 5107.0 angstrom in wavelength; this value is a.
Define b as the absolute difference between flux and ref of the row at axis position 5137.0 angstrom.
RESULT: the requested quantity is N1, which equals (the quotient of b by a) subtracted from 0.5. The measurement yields -2.2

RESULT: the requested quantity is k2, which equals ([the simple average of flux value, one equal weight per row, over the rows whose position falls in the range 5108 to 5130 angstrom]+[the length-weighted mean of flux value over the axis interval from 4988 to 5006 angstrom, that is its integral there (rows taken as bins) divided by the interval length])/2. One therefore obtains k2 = 263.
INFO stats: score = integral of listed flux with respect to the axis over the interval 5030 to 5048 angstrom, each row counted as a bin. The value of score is 4780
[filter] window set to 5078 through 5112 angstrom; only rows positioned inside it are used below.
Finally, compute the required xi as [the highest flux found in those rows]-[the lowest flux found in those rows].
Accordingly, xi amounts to 30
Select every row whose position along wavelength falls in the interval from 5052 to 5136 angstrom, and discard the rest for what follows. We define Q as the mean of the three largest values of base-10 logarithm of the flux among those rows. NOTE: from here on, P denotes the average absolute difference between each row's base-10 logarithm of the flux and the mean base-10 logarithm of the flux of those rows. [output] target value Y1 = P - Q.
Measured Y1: -2.429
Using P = 0.018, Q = 2.45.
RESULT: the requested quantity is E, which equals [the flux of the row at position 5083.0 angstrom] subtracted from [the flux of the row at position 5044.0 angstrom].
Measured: 20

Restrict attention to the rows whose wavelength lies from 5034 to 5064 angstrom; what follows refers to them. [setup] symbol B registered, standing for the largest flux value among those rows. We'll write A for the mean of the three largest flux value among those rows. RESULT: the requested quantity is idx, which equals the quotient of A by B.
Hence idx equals 0.986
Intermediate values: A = 280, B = 284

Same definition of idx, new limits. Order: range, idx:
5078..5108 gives 0.990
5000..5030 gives 0.989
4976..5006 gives 0.979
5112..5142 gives 0.999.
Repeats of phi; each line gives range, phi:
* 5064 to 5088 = 251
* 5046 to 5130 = 254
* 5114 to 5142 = 249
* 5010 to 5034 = 269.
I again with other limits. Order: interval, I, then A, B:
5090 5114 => 479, 247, 232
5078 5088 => 491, 247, 244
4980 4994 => 547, 277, 270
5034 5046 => 512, 260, 252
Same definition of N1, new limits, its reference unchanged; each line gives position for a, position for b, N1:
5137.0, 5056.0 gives -0.5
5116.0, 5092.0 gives -0.2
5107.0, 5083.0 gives -0.5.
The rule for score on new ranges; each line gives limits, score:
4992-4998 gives 1710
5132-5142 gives 2590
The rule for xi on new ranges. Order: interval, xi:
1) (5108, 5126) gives 30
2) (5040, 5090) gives 40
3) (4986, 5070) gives 34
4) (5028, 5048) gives 26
